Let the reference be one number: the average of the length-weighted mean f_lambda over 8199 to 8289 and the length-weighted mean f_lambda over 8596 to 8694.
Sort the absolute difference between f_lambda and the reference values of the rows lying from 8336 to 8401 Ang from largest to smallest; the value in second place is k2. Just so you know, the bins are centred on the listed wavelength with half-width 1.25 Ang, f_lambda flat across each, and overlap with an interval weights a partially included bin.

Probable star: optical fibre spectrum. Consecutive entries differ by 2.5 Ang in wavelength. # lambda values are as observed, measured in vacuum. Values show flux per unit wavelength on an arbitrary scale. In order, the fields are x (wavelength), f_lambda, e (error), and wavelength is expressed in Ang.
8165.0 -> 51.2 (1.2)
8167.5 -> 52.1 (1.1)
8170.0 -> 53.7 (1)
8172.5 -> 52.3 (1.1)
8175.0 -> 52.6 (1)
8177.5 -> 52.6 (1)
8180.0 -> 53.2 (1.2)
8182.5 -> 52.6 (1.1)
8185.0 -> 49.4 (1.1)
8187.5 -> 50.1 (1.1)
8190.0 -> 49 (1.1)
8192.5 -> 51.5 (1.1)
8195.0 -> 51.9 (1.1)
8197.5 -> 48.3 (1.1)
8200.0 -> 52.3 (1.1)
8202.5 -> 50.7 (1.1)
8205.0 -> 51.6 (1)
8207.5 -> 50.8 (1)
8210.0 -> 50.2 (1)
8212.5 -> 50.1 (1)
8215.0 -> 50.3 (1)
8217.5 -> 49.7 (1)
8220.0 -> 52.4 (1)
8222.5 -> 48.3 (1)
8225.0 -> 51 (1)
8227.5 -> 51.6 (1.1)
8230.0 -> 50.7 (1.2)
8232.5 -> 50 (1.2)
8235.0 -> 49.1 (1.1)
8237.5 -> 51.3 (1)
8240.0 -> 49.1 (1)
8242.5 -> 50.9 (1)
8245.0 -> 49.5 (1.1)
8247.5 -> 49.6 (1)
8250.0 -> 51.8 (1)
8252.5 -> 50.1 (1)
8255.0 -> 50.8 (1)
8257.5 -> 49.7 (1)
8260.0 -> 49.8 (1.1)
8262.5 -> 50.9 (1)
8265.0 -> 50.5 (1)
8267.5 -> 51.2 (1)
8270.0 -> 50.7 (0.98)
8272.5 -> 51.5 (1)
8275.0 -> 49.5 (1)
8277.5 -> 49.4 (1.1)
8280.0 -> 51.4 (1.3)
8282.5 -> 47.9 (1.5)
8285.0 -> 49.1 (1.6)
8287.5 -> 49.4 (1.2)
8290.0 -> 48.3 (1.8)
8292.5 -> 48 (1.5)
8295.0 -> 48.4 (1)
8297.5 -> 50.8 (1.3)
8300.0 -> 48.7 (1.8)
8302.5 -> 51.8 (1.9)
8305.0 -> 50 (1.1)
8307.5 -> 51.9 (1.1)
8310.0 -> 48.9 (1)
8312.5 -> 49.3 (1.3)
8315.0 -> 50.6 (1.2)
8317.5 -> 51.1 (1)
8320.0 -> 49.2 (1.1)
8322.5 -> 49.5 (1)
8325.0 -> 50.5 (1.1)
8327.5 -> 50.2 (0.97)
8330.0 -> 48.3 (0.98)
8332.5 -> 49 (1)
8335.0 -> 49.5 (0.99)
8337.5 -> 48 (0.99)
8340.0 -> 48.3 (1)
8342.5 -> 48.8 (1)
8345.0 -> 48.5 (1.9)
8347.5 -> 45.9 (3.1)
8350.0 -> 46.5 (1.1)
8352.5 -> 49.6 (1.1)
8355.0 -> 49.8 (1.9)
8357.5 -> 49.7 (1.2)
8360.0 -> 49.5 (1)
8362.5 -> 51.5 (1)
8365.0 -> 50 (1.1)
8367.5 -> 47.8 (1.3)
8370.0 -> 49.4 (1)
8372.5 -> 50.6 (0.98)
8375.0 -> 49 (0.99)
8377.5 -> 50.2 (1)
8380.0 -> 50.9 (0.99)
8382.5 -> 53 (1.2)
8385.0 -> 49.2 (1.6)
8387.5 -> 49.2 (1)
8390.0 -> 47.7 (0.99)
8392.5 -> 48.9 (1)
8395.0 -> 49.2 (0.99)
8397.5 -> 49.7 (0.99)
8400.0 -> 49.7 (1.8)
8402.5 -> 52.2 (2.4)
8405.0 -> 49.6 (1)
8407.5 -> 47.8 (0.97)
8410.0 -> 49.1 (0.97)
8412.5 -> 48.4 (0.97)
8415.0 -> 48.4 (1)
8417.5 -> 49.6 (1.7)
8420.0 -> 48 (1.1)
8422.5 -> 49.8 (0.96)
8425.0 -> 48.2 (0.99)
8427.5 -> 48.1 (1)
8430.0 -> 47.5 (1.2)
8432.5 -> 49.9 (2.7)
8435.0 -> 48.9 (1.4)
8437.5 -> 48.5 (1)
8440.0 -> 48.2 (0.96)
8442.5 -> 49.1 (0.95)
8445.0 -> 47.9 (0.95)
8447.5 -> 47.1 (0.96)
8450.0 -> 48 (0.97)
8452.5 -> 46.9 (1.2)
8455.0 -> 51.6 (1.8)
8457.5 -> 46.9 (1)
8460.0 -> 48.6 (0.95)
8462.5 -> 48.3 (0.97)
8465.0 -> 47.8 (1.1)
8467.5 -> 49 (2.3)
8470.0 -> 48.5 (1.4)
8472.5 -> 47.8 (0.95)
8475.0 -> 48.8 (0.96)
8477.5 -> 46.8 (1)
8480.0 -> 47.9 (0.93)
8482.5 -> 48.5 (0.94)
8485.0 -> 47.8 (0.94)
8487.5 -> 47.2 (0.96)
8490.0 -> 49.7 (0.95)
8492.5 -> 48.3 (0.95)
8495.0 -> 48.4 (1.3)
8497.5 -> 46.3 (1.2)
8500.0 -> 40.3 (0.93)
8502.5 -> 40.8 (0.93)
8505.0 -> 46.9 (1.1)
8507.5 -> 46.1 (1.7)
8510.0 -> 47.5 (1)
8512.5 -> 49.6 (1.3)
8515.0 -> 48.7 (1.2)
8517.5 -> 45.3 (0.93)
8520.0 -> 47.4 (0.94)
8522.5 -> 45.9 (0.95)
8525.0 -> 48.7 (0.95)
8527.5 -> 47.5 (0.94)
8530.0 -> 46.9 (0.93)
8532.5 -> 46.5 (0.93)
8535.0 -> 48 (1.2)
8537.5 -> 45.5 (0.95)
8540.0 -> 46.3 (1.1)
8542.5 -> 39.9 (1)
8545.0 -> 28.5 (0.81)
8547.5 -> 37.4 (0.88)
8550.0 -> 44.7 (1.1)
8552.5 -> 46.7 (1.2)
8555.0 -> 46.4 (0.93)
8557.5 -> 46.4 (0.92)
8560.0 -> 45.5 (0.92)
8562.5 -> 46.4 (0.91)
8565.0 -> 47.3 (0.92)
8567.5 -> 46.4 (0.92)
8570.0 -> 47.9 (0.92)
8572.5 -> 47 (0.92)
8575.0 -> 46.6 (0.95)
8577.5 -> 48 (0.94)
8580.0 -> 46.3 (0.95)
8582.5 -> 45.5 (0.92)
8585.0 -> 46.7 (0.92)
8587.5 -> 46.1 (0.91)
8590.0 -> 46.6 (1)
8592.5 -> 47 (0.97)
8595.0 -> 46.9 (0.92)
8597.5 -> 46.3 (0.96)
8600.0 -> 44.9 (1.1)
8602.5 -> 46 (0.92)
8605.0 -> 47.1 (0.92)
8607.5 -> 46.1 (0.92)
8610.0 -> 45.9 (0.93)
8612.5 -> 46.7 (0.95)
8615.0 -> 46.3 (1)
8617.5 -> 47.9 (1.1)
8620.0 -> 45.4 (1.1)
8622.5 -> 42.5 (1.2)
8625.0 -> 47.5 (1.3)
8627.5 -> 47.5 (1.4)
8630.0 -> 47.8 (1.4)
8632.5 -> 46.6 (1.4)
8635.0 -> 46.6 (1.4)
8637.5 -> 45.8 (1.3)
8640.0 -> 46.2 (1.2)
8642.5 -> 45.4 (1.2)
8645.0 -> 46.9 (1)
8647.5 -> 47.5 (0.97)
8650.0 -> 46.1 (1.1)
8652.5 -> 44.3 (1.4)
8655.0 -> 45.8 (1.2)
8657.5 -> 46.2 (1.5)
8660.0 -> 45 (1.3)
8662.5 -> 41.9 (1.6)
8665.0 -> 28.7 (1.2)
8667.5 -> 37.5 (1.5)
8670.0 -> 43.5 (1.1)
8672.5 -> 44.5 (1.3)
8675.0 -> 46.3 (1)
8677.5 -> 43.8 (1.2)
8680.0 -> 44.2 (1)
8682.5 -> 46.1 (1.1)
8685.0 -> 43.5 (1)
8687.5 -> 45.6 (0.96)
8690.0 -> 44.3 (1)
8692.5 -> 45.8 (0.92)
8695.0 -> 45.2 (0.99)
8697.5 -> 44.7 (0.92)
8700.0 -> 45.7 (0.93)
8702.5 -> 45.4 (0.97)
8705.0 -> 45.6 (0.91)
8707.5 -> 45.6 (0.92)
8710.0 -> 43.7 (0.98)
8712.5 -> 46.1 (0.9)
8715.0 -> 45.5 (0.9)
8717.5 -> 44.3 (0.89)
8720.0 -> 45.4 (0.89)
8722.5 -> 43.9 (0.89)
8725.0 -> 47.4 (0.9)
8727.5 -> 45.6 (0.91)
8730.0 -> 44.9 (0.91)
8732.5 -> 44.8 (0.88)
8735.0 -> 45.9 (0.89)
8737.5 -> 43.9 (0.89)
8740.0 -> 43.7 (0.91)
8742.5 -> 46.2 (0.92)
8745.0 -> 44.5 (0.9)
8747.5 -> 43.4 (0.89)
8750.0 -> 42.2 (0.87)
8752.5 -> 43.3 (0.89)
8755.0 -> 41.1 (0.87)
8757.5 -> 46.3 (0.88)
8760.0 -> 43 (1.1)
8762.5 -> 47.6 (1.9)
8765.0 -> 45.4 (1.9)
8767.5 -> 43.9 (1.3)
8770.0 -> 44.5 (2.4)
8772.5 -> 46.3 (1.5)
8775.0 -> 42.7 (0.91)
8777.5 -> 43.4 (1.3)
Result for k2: 3.8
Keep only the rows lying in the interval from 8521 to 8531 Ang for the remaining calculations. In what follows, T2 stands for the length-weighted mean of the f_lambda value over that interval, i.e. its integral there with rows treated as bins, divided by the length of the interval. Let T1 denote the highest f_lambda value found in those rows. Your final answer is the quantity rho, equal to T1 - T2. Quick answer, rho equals 1.44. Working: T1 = 48.7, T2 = 47.3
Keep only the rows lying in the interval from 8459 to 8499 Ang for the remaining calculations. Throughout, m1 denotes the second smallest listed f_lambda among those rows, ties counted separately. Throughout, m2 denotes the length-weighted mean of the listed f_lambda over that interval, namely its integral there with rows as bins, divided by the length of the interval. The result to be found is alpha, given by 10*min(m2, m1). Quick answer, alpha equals 468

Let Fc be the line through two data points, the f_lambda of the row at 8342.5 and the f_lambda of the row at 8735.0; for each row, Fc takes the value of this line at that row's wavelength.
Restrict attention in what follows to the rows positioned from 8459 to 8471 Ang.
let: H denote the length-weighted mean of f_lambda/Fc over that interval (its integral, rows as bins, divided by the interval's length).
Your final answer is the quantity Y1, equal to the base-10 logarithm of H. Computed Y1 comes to 0.005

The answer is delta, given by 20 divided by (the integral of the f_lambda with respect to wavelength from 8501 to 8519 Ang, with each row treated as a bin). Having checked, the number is 0.024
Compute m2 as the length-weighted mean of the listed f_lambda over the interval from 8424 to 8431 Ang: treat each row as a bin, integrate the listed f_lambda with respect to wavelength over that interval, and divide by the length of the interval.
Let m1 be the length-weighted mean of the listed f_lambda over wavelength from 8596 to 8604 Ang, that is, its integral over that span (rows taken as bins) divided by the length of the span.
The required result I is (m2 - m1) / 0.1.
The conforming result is 21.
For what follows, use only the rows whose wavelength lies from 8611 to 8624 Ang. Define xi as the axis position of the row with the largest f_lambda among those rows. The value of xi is 8617.5 Ang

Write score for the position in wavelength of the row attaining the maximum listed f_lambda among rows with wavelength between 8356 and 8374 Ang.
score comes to 8362.5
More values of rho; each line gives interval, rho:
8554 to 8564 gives 0.20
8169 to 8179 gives 0.91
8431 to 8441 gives 1.04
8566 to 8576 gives 0.91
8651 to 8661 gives 0.85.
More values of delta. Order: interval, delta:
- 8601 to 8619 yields 0.024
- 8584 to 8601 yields 0.025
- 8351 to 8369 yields 0.022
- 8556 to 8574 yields 0.024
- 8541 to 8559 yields 0.027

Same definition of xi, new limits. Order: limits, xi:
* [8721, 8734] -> 8725.0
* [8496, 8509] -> 8505.0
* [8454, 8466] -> 8455.0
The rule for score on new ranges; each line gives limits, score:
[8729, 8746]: 8742.5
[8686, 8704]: 8692.5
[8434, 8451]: 8442.5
